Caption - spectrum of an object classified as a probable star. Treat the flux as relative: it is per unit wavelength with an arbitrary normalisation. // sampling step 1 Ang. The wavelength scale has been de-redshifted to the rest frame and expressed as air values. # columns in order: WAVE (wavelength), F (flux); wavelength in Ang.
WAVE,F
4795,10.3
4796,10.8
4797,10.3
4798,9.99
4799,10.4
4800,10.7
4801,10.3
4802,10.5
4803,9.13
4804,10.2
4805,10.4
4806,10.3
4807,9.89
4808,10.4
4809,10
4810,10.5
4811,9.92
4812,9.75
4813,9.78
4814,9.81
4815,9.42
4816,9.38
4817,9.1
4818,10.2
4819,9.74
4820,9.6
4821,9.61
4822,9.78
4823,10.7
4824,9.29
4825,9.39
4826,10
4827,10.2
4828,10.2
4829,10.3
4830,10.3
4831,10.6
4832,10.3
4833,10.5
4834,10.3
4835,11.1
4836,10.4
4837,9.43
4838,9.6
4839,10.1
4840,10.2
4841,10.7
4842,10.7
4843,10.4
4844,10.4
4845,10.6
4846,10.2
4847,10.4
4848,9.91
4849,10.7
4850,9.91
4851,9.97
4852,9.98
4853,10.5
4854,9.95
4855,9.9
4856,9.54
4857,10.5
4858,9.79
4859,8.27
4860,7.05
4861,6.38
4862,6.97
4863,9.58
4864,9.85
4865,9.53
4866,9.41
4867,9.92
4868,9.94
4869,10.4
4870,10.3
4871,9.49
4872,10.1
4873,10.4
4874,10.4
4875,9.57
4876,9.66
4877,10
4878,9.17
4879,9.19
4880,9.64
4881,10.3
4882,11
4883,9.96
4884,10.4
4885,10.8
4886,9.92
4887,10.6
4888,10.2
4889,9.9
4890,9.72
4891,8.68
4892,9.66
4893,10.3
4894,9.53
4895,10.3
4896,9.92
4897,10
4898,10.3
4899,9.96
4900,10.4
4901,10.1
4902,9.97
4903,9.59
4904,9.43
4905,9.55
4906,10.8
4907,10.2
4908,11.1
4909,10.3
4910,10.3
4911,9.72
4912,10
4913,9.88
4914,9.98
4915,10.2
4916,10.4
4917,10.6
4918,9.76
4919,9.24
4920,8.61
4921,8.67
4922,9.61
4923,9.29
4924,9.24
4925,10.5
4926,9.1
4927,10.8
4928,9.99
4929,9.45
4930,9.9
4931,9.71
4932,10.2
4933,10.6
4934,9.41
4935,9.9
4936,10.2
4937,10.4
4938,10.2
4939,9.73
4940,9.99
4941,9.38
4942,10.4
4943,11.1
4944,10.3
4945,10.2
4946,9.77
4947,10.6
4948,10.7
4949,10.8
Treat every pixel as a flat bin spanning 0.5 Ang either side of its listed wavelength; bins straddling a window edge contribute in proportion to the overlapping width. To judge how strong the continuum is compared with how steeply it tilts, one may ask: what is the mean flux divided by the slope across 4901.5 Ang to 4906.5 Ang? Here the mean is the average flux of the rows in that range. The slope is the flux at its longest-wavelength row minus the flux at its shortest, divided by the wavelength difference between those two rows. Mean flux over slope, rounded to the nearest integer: 48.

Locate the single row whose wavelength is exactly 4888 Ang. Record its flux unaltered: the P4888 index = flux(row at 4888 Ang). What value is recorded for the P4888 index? 10.2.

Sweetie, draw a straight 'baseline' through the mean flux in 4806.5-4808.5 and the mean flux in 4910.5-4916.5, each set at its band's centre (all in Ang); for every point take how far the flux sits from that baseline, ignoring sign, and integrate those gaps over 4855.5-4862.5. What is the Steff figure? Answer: 12.9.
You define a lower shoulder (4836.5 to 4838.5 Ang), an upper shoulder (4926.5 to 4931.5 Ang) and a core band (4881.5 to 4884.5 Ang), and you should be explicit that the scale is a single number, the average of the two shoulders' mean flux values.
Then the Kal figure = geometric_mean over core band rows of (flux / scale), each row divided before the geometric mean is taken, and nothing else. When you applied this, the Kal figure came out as 1.07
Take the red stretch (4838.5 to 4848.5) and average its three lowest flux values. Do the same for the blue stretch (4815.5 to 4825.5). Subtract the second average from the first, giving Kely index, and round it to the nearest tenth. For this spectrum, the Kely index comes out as 0.8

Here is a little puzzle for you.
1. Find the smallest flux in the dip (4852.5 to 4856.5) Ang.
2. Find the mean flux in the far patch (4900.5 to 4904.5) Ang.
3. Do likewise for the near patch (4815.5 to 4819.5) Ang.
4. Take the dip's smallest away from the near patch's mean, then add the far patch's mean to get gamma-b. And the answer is 9.8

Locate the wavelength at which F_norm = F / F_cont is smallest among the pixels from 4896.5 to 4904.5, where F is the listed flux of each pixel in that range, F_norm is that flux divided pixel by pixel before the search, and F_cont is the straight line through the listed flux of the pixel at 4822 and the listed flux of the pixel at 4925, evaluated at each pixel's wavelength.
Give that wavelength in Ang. 4904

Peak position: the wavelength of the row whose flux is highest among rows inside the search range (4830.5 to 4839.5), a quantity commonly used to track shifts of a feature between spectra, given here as 4835 Ang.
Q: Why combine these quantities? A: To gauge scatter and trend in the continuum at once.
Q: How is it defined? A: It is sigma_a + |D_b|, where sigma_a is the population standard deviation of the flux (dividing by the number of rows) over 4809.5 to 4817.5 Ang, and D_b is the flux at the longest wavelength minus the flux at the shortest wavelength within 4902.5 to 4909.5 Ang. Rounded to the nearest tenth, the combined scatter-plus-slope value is 1.1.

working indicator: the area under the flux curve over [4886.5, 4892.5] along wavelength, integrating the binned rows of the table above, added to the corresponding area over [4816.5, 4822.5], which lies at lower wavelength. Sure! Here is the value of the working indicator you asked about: 117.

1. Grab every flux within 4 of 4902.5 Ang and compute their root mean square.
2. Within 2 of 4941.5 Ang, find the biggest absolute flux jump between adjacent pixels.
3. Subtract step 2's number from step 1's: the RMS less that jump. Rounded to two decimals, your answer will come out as 8.96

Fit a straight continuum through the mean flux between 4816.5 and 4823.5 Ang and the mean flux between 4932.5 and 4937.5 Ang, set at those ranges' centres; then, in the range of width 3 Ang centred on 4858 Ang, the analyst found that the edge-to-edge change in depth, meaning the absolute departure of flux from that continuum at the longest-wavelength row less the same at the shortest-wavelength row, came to 1.1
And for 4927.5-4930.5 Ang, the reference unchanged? 0.1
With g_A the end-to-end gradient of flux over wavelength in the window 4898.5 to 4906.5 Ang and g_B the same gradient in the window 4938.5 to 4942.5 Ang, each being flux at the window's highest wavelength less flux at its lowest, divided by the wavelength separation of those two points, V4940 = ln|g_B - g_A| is -2.3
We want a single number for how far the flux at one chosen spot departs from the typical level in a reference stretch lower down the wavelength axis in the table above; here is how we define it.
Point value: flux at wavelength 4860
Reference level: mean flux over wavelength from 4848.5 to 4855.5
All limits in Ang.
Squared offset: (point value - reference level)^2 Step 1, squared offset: 9.5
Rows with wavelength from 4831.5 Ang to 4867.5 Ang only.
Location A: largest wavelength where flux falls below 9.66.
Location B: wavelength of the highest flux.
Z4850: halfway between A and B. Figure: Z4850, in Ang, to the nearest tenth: 4850.5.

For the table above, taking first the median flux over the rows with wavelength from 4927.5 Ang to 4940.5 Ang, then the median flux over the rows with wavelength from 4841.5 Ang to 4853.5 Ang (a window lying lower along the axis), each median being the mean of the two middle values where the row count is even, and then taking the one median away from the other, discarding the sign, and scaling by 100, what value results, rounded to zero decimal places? 41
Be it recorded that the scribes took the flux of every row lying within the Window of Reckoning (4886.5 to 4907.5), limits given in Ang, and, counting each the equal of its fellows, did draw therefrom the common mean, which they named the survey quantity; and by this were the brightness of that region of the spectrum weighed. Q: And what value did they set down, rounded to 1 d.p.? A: 10.0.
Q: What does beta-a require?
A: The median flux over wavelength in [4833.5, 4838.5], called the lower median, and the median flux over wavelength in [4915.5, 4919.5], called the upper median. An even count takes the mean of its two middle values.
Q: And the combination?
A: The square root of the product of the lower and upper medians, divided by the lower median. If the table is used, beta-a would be 0.99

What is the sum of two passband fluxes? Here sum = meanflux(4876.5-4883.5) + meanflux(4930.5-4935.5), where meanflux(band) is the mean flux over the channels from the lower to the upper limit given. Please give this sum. 19.9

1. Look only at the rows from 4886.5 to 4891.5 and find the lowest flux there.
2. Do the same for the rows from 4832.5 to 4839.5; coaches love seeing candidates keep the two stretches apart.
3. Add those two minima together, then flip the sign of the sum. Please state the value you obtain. -18.1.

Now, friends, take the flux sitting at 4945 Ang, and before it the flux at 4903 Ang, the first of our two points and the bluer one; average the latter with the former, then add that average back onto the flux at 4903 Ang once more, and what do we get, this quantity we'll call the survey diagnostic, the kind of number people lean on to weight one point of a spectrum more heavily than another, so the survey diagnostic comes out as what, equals 19.5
